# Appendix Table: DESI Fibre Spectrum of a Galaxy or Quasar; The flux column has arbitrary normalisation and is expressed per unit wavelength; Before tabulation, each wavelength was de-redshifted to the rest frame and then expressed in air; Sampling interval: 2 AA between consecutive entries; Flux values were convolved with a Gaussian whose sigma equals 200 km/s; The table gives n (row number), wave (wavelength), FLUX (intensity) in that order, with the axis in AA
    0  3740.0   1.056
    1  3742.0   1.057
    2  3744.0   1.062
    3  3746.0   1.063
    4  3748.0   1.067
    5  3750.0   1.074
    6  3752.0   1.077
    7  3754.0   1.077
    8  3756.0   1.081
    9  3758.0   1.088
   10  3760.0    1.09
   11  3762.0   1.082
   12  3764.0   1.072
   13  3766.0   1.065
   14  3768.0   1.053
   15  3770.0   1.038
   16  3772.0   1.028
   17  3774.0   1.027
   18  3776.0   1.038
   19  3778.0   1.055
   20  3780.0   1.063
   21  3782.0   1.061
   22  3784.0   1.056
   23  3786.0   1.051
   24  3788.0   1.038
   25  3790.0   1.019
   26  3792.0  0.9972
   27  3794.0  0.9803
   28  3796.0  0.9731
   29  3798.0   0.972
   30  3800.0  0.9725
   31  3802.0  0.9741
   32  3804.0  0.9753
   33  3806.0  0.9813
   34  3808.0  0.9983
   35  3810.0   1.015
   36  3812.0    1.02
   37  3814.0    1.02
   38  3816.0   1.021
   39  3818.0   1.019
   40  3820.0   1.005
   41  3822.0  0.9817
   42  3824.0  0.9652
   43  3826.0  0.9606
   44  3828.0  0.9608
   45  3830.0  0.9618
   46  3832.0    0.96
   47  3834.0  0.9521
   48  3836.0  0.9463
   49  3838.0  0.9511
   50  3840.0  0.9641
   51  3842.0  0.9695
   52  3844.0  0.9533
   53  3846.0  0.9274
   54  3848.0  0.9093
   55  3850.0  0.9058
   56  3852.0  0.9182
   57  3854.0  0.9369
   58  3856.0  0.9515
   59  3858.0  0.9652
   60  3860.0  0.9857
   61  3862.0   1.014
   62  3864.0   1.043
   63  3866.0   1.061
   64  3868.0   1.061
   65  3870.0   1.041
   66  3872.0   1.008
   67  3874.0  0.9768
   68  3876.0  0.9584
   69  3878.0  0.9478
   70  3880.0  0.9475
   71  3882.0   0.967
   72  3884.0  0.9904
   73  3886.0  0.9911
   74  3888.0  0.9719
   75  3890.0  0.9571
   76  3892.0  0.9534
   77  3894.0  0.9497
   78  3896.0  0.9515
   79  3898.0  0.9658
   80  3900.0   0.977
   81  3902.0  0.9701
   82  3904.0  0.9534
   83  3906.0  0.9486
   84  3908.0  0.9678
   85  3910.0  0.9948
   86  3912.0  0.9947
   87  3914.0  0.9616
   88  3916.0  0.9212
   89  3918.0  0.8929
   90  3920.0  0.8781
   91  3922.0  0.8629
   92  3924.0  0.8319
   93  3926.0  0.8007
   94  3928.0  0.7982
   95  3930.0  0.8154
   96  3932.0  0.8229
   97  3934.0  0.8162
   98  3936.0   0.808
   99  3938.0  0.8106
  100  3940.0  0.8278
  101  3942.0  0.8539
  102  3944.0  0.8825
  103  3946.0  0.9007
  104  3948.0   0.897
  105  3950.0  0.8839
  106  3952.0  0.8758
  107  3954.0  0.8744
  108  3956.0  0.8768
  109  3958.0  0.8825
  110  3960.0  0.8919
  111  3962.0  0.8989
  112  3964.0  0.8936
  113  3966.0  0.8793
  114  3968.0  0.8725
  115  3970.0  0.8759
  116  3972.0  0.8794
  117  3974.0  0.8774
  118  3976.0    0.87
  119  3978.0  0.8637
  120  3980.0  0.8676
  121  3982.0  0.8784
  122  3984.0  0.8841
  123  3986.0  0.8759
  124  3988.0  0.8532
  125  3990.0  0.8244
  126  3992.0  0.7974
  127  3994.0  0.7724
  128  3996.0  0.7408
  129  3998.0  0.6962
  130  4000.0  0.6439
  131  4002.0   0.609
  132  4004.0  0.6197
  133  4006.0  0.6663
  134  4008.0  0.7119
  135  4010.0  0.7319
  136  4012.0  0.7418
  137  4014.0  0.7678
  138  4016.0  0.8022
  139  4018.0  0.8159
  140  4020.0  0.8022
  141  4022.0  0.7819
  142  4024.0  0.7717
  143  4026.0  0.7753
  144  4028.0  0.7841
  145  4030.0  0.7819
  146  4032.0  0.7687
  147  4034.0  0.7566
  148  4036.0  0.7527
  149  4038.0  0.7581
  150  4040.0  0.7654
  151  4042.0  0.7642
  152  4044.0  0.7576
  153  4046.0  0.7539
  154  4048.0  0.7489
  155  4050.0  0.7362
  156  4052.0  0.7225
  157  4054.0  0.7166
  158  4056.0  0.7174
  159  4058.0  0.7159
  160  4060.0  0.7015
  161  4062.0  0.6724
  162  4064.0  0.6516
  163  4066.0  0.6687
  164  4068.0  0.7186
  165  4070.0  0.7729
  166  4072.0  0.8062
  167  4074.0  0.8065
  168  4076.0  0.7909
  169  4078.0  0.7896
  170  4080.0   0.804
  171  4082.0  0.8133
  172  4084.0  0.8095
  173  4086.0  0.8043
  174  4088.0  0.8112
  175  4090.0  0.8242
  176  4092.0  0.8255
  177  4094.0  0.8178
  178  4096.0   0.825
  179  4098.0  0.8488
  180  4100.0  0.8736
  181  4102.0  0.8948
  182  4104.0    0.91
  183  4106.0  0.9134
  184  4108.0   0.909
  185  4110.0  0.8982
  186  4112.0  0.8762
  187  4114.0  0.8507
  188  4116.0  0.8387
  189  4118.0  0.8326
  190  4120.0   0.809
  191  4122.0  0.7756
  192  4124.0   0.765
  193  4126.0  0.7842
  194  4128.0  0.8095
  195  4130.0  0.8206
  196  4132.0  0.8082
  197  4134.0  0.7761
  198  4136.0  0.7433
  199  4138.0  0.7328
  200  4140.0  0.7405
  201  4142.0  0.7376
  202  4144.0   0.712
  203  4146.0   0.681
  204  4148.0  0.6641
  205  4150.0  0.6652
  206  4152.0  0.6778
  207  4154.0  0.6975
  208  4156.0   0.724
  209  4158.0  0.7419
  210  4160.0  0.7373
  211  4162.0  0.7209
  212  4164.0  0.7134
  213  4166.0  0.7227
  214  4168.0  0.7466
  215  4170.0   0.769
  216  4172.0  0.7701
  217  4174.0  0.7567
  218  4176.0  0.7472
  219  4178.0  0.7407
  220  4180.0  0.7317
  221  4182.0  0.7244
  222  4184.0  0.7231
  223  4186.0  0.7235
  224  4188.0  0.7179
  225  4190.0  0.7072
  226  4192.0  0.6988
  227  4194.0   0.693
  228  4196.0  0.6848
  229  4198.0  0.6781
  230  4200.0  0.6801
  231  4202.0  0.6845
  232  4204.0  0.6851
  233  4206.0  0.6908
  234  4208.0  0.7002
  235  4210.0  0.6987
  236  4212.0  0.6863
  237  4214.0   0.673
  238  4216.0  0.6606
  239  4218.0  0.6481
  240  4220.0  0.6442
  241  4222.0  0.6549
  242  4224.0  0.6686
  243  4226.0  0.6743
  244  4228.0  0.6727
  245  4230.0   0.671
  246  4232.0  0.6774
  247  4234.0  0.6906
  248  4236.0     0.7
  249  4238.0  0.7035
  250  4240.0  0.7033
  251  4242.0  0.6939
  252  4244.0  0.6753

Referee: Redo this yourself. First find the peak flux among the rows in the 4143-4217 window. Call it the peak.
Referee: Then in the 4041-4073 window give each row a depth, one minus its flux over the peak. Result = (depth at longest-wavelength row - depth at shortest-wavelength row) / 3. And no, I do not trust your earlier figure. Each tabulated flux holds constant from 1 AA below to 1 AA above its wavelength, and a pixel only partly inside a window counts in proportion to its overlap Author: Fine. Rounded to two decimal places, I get -0.02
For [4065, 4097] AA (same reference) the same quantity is -0.07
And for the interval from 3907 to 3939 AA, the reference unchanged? 0.07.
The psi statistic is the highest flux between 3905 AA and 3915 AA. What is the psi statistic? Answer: 0.9948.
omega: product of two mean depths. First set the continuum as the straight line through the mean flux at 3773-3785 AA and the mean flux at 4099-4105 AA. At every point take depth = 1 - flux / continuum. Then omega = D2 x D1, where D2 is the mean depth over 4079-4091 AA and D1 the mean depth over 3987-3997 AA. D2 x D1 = 0.016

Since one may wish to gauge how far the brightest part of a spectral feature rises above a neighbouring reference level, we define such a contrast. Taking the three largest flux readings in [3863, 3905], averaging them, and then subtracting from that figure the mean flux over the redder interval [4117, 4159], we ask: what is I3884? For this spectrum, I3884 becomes 0.31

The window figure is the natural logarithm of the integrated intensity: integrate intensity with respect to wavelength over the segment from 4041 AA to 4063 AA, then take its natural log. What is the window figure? 2.77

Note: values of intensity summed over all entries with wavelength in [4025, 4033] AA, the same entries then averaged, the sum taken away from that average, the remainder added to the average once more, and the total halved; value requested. -0.78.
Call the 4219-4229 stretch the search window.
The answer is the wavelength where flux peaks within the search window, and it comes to 4226.0 AA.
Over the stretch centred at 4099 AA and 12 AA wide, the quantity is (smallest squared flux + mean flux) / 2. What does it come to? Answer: 0.77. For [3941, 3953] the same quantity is 0.81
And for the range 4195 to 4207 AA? 0.57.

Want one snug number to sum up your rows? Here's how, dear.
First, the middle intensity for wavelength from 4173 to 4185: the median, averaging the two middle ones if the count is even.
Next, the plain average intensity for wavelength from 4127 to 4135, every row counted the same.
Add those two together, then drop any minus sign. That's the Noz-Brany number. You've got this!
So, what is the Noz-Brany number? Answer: 1.54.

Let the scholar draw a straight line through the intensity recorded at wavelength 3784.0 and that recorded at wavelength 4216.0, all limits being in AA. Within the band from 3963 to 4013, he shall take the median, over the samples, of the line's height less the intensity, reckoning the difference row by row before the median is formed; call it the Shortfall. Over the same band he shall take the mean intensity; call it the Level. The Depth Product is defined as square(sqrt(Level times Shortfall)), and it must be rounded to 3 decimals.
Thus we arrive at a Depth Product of 0.013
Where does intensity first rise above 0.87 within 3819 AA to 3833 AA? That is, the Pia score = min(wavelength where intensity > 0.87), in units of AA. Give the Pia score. 3820.0 AA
